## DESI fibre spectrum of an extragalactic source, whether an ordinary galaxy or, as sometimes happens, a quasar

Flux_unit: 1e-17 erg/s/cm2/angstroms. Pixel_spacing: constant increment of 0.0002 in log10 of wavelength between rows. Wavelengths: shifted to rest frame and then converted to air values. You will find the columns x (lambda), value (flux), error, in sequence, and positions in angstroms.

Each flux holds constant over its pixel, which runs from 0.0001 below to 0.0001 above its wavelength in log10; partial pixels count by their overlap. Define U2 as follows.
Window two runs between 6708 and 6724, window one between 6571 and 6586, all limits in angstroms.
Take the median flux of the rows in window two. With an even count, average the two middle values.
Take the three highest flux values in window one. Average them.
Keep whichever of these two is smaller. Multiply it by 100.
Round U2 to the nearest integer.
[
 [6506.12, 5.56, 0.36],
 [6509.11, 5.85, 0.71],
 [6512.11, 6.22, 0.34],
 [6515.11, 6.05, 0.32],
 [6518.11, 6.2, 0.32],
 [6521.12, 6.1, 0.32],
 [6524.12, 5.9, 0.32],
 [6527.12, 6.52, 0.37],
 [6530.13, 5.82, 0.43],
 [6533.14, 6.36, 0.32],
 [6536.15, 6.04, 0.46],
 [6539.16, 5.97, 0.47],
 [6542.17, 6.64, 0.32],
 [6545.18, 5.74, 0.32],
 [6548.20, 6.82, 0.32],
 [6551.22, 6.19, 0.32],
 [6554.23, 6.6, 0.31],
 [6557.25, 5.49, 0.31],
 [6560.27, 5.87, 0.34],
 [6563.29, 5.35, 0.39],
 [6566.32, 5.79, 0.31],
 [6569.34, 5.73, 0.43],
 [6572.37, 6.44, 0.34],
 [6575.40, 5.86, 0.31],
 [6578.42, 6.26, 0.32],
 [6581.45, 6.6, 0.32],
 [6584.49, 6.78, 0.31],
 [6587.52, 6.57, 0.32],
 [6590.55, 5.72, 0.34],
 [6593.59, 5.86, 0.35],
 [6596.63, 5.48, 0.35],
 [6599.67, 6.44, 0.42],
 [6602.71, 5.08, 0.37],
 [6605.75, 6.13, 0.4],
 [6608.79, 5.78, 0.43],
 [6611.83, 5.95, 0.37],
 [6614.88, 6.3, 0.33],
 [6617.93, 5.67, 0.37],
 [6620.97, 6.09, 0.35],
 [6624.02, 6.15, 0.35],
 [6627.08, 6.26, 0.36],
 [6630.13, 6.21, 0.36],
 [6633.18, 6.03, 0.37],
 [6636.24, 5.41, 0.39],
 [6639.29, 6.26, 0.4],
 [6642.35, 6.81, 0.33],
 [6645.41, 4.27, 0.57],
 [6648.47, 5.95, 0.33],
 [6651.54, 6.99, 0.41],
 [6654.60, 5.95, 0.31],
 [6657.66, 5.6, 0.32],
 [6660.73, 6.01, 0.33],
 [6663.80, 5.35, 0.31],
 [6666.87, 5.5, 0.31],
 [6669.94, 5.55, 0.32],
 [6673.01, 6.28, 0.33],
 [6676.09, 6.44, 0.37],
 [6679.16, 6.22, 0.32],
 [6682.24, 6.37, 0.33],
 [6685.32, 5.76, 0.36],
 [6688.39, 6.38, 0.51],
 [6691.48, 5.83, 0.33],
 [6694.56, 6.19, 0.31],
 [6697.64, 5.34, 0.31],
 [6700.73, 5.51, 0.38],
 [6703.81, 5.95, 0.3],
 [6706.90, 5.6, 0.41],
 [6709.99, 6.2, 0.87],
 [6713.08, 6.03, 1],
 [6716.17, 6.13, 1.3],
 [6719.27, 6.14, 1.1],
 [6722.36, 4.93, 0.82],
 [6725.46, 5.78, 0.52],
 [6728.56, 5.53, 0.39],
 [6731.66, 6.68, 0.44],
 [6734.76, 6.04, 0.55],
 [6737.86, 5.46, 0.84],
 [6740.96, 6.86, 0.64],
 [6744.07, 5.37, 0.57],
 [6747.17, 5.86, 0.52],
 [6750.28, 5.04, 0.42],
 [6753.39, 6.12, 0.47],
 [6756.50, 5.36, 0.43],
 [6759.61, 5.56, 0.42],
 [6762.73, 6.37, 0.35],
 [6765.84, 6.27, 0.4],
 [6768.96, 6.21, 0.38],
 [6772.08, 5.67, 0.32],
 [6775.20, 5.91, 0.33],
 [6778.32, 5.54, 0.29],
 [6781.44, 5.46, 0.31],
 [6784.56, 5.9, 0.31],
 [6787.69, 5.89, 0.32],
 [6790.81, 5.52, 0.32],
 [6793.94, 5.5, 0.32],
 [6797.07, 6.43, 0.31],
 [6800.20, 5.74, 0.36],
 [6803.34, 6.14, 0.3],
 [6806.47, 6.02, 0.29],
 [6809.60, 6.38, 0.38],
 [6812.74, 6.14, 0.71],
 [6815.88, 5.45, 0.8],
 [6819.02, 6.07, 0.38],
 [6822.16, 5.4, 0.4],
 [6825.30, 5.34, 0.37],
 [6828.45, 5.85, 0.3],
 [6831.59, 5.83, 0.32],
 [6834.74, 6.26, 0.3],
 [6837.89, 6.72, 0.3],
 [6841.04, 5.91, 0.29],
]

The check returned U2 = 613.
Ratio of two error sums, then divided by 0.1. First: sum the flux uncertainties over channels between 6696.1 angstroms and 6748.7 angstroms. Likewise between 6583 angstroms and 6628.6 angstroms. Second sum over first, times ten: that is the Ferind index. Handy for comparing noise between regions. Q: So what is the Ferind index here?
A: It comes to 4.9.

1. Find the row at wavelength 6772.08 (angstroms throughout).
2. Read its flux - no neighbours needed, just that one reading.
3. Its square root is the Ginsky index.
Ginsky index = 2.38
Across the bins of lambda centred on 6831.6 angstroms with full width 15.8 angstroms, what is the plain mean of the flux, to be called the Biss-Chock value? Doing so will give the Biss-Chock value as 6.00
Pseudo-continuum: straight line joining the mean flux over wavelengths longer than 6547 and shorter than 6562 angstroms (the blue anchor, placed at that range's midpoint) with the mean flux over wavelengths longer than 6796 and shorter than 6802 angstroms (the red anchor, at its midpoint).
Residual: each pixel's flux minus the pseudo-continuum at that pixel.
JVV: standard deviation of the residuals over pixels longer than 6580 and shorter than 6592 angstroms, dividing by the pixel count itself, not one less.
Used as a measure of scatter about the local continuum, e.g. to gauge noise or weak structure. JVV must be 0.41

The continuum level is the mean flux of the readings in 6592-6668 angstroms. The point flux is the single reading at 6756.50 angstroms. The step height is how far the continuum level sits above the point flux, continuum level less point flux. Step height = 0.54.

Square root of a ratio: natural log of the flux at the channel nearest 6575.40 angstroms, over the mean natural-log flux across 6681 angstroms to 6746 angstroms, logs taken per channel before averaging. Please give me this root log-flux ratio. 1.00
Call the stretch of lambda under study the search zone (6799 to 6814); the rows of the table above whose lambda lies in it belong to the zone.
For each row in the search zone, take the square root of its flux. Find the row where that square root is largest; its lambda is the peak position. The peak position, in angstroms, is 6809.60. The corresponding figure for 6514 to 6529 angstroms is 6527.12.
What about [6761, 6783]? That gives 6762.73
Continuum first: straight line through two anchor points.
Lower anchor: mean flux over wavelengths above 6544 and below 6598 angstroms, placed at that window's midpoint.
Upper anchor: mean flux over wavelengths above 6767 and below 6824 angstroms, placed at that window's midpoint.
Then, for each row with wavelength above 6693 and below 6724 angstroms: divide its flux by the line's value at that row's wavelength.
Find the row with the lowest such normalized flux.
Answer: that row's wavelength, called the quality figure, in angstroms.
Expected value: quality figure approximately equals 6722.36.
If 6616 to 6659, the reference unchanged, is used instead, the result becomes 6645.41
